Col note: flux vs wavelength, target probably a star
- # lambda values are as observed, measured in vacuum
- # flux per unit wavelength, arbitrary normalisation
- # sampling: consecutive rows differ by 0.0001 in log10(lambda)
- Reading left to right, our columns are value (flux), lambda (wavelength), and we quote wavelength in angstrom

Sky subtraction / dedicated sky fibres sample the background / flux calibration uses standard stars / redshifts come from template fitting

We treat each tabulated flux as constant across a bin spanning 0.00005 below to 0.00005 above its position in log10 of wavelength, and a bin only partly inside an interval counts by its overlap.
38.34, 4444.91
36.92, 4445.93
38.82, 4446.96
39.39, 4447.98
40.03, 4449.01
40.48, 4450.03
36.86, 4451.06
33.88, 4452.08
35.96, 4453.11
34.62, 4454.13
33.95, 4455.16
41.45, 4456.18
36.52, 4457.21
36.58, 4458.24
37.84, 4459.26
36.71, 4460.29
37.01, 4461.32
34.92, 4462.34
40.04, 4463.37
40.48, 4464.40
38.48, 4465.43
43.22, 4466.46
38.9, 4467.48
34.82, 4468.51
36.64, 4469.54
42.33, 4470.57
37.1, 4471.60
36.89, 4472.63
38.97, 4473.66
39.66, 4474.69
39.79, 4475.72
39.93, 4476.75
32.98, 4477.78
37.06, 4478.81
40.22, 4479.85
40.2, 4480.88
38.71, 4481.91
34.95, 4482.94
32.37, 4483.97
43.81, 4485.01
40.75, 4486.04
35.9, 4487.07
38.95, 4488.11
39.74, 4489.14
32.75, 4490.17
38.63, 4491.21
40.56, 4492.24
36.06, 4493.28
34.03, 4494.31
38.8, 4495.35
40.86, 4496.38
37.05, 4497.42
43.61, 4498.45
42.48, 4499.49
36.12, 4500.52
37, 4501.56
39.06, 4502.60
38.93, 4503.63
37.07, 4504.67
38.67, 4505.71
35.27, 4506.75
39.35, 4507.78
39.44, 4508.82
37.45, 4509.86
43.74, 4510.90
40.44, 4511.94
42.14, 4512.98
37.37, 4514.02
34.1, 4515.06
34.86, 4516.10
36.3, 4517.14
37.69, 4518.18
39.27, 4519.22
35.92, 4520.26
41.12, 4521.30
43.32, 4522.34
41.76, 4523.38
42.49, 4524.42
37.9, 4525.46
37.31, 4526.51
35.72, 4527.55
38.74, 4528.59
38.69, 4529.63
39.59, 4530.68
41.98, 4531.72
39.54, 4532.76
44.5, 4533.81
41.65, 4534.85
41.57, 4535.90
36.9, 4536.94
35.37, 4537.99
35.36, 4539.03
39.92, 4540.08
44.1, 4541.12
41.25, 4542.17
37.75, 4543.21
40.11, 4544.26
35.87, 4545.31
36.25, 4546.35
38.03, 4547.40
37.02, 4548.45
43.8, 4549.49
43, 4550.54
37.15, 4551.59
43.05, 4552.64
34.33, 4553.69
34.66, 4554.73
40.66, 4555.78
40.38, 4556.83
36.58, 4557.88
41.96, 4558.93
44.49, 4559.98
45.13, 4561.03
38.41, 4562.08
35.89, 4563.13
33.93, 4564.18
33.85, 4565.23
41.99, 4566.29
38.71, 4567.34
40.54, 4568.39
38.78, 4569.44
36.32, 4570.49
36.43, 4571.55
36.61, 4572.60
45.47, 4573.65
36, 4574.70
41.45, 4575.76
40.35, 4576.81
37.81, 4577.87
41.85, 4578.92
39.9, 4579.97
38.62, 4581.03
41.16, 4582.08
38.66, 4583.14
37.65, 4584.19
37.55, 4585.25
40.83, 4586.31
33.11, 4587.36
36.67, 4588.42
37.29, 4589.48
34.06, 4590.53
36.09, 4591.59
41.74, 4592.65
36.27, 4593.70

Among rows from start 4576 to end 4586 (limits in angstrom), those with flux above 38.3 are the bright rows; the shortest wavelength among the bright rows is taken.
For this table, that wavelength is 4576.81 angstrom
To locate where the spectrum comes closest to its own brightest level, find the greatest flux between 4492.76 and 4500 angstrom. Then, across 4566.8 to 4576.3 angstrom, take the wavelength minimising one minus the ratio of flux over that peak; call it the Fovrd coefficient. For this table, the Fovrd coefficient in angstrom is 4573.65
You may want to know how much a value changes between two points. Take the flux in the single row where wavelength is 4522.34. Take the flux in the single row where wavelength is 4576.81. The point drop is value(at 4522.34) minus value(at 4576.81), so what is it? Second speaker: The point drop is 3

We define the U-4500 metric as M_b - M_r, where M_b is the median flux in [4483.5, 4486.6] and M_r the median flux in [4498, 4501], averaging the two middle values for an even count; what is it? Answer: -2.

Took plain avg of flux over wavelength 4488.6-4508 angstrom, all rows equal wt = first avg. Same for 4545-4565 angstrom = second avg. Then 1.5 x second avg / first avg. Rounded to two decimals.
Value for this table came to 1.53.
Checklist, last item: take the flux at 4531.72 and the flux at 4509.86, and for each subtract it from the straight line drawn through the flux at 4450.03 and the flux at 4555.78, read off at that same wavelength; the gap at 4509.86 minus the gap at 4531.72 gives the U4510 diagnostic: 4.5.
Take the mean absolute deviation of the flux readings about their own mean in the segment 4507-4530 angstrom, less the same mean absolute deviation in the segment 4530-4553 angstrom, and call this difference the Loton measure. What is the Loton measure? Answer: -0.33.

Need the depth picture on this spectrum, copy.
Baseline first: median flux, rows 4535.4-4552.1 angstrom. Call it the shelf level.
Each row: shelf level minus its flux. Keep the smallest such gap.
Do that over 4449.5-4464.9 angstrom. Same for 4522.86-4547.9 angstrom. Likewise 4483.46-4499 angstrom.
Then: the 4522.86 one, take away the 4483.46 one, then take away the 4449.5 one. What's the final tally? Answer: 2.9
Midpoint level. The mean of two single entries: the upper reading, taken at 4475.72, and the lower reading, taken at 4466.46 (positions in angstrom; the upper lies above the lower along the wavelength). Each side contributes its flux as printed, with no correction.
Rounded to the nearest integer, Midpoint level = 42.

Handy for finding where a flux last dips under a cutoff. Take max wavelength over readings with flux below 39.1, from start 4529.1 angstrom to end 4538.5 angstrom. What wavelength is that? 4537.99 angstrom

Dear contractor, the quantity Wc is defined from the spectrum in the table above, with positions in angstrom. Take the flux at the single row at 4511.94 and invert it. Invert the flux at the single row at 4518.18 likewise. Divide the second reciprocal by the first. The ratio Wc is 1.07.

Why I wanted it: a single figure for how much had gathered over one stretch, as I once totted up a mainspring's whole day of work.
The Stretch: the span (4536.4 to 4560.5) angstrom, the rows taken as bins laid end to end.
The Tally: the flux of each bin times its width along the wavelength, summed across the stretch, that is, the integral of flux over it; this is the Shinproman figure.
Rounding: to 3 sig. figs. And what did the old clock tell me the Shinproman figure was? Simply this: 941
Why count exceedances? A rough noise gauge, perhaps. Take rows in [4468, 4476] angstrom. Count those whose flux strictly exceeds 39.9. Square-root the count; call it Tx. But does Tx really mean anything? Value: 1.0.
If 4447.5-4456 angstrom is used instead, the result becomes 1.4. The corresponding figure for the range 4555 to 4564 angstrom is 2.2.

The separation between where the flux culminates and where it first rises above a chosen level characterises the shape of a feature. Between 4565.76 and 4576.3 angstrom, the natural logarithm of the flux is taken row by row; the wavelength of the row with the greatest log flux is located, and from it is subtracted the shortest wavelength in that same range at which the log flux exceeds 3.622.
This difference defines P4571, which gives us 7.4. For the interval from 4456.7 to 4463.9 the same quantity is 4.1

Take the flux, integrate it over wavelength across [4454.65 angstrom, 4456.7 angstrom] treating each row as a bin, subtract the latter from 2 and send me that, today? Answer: -75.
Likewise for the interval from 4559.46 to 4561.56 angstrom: -92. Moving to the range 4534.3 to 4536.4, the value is -85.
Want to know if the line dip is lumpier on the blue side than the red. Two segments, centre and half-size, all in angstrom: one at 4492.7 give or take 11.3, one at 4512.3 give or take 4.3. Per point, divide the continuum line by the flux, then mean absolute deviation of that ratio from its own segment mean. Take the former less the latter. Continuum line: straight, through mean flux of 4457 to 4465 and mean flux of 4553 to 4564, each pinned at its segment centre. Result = -0.004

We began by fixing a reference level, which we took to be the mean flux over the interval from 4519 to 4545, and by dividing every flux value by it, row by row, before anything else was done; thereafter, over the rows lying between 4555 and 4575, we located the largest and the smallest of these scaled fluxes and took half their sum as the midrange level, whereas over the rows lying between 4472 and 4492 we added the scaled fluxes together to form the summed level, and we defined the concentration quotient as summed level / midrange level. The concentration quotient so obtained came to 18.2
